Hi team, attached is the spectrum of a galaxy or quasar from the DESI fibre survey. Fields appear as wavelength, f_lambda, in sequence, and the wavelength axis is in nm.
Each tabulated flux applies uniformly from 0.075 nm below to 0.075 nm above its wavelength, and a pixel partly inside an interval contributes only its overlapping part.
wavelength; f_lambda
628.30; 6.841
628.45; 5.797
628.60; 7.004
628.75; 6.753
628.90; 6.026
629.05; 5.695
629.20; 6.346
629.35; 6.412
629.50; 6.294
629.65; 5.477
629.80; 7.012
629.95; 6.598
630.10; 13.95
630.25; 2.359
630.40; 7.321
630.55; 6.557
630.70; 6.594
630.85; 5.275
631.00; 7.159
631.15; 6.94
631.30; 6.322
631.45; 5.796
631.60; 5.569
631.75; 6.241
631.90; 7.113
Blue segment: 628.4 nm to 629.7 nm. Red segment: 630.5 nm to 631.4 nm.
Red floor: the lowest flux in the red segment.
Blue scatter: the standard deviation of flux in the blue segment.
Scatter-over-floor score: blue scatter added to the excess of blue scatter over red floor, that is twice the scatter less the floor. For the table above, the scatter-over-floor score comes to -4.3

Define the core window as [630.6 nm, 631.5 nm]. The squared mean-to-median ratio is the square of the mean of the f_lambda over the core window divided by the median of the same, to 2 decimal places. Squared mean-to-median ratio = 0.97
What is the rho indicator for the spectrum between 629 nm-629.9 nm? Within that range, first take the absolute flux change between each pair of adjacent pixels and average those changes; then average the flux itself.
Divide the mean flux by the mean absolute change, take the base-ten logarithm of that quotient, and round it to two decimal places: 0.99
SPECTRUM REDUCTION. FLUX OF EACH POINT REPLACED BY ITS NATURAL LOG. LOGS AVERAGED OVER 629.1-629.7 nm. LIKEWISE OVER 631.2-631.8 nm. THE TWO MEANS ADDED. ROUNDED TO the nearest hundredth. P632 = 3.60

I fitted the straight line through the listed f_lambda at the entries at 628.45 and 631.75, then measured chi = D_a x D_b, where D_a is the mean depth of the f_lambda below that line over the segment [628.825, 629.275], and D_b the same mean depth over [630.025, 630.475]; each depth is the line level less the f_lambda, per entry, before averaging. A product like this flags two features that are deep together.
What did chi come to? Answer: 0.27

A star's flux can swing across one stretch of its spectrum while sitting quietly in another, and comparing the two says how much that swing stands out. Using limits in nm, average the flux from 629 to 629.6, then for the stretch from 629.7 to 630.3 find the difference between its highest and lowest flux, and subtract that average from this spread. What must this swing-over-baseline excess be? 5.4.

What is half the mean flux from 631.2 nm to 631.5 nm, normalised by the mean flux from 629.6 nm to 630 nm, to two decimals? 0.48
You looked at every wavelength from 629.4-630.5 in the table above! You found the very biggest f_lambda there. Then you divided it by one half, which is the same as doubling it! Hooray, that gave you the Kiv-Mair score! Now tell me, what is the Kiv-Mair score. 27.9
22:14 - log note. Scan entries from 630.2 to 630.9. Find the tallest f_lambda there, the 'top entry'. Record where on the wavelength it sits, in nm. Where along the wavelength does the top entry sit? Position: 630.40 nm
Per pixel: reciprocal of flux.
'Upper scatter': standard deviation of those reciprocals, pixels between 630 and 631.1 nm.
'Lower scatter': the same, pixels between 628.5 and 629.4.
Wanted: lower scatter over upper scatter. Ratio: 0.1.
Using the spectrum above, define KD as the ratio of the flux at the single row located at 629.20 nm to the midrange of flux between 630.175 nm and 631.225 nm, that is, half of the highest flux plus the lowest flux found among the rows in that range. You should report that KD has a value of 1.31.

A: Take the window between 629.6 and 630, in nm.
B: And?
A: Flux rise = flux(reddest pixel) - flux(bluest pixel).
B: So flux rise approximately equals 1.1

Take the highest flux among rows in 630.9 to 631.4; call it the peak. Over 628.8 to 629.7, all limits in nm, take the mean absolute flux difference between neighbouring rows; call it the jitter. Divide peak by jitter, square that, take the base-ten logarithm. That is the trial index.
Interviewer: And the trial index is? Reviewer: 2.5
